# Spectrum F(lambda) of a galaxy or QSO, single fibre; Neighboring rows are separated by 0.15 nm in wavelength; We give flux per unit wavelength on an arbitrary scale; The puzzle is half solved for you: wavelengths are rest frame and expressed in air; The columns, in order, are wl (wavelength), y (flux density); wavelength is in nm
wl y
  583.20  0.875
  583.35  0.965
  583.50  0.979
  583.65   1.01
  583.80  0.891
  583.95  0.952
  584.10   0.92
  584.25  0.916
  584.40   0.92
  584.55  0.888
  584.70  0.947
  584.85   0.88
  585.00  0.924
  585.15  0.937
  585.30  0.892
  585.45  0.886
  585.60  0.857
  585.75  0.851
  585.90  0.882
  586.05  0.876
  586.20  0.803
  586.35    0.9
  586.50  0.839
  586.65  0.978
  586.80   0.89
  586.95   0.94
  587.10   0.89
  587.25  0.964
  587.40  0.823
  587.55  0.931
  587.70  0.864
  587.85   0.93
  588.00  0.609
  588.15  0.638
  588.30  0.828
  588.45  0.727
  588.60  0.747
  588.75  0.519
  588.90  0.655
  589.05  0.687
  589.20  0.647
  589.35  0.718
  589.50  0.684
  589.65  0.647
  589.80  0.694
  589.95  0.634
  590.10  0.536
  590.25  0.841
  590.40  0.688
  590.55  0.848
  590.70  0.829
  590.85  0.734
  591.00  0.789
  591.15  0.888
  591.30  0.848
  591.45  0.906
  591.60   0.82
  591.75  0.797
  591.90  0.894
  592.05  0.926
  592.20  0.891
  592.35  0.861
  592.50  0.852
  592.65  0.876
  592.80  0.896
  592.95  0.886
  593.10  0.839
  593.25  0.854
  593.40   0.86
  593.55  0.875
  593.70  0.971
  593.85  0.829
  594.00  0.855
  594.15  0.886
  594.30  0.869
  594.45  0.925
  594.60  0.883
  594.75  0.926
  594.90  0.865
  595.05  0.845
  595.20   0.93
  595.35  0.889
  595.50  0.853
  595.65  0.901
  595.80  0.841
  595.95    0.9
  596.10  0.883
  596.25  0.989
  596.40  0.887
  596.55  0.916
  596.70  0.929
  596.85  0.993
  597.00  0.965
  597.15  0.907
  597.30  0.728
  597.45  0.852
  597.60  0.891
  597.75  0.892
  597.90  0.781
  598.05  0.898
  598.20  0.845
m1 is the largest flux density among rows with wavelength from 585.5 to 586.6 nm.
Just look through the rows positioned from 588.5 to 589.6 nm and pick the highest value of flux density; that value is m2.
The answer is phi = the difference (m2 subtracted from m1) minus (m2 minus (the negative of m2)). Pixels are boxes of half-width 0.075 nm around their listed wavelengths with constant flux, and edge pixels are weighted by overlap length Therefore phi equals -1.34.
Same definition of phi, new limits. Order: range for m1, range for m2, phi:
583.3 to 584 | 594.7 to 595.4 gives -1.78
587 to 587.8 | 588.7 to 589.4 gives -1.19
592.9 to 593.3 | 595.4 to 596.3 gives -2.08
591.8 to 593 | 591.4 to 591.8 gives -1.79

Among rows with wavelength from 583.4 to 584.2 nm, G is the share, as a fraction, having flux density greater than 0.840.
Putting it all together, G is 1.00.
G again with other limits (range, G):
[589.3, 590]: 0.00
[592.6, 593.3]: 0.80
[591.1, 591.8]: 0.60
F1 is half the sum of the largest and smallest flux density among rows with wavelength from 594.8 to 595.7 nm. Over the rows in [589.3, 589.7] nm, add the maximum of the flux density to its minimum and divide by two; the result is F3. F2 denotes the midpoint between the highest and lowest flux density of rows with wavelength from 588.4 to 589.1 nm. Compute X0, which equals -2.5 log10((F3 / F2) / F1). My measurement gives -0.21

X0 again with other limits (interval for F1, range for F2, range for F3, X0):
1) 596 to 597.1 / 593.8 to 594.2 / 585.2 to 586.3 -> -0.06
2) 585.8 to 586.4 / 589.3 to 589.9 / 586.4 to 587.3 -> -0.49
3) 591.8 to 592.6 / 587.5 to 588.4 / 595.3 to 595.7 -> -0.27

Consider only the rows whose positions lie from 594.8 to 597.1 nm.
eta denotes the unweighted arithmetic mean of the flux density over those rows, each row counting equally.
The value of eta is 0.906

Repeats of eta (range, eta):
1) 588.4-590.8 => 0.694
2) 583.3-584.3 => 0.948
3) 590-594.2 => 0.842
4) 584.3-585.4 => 0.913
